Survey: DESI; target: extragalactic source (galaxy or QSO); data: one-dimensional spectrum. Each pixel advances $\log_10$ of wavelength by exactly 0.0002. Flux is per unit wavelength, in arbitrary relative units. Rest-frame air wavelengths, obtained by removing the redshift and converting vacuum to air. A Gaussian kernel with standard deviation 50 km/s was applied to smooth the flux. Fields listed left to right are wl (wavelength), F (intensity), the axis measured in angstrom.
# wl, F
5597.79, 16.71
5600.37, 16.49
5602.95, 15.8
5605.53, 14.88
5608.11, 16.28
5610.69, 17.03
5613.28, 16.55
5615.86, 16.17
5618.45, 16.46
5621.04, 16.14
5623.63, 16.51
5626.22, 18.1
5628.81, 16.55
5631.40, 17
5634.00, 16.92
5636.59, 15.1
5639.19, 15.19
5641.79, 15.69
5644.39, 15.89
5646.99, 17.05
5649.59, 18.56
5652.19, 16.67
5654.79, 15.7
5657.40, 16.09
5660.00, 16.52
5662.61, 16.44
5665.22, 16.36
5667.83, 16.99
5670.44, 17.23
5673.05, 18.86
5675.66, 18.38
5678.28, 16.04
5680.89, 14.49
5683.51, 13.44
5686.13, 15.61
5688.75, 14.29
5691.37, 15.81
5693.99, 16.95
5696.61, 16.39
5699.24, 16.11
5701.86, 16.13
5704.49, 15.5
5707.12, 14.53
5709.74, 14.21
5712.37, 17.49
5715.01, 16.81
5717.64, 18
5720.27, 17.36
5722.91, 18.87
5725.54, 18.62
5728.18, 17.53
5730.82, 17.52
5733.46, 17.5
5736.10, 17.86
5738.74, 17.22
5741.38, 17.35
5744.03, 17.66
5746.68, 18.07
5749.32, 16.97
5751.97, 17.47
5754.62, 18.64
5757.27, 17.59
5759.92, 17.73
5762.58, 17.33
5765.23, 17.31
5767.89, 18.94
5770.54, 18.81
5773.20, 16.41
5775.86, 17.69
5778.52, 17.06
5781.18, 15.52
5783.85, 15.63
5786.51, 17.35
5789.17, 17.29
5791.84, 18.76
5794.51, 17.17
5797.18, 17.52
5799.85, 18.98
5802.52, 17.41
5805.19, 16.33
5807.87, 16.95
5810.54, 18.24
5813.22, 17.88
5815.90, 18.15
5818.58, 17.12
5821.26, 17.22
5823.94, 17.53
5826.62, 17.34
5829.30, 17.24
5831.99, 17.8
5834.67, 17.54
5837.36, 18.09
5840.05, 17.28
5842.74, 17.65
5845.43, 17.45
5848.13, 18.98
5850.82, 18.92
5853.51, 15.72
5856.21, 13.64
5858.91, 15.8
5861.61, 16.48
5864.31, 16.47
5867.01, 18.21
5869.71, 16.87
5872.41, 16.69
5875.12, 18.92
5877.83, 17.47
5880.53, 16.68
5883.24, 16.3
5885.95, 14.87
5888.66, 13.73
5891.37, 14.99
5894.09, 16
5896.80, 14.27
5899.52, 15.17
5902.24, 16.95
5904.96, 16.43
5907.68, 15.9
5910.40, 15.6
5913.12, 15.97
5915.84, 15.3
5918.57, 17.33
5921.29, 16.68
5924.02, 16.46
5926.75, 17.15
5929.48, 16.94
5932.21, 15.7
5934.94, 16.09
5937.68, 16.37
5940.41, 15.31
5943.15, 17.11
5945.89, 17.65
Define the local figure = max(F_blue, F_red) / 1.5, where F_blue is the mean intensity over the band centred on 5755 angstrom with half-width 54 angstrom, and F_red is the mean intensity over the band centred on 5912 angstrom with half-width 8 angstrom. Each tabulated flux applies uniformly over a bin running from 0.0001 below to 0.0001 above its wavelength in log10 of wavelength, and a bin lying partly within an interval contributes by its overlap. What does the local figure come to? 11.5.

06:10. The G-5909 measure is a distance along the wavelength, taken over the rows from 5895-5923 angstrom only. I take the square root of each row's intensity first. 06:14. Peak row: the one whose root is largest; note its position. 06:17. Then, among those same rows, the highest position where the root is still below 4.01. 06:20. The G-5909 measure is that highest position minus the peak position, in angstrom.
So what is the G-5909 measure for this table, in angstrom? -2.7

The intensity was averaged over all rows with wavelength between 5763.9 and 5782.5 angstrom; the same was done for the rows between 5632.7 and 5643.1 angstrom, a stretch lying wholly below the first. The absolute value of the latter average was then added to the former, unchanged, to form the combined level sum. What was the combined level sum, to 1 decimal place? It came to 33.1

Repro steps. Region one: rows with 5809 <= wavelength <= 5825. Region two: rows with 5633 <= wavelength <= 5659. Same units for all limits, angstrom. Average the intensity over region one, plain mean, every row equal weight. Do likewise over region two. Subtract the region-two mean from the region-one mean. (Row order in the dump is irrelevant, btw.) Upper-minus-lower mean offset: 1.40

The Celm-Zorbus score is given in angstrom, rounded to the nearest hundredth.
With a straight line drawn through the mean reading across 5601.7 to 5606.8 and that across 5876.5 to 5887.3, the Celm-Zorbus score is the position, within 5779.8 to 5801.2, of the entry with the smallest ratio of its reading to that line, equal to 5781.18 angstrom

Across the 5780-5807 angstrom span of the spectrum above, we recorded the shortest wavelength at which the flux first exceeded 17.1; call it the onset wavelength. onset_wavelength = 5786.51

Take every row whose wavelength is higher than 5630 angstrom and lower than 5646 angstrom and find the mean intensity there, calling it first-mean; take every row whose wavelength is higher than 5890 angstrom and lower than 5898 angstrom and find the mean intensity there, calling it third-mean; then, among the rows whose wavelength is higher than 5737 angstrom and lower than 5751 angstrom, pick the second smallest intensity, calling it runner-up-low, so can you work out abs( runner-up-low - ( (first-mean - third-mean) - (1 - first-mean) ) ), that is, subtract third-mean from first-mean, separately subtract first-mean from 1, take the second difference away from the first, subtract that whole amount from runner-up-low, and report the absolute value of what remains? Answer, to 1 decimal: 1.4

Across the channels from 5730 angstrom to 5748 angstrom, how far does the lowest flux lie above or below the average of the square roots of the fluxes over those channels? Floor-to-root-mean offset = 13.0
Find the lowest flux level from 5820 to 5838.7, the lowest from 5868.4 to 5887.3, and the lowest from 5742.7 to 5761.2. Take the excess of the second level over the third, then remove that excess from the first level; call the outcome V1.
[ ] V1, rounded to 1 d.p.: 19.3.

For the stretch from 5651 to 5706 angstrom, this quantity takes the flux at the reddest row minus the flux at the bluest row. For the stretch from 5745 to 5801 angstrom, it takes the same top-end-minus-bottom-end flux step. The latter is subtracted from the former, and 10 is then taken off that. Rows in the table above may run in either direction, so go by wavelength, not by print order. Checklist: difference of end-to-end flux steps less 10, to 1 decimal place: -12.1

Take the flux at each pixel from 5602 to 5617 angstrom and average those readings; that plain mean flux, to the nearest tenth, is 16.1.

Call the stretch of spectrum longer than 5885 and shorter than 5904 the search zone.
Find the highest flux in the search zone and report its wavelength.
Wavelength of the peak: 5902.24 angstrom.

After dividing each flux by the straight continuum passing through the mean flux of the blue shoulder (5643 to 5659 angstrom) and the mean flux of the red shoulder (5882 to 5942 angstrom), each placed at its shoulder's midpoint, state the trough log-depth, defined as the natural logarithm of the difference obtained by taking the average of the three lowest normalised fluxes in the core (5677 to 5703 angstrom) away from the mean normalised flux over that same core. -2.42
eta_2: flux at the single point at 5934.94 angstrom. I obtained 16.09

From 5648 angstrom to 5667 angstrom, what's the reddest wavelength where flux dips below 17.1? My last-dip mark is 5665.22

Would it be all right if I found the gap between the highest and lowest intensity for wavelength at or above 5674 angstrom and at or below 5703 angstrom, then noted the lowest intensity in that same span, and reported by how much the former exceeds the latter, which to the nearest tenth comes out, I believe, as -8.5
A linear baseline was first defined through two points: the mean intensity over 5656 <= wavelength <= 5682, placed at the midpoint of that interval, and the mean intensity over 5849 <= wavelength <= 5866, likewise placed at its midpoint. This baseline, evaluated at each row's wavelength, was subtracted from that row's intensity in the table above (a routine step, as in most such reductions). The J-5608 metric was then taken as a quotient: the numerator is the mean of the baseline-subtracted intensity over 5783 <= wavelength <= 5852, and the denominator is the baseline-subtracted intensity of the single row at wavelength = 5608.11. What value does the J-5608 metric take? -2.0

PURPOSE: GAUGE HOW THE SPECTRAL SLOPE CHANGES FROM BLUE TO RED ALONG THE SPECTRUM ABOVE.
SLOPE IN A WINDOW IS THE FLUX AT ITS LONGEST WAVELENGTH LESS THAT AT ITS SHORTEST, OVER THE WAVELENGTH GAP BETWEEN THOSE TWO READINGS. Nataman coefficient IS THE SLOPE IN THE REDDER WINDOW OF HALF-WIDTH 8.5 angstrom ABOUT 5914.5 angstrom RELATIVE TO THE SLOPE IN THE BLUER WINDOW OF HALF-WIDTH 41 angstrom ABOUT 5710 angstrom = -17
